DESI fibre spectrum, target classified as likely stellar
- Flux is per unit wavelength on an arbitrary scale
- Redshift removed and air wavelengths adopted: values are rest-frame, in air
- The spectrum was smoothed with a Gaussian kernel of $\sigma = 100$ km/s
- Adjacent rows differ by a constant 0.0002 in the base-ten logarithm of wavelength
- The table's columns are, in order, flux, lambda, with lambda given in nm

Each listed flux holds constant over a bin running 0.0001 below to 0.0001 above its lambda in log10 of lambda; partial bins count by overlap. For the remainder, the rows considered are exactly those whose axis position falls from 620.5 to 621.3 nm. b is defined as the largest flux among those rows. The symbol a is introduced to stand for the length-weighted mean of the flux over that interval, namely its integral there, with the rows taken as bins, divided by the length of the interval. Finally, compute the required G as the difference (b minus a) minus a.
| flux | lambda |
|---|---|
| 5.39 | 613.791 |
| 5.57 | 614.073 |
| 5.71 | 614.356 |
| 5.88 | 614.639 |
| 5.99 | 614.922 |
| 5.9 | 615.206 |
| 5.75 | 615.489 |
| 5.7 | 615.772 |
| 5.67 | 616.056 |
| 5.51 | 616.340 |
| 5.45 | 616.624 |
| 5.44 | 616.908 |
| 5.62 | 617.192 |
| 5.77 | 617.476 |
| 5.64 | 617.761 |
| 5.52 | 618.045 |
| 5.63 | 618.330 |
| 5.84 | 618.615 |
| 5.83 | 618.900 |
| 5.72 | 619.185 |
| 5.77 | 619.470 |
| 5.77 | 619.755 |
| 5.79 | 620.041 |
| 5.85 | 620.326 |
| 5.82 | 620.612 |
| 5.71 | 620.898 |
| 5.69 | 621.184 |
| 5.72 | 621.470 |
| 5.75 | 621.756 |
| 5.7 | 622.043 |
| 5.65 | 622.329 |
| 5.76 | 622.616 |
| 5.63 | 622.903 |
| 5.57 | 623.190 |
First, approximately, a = 5.74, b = 5.82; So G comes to -5.66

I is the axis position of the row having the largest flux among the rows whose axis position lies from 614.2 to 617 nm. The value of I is 614.922 nm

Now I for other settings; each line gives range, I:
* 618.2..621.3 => 620.326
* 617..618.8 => 618.615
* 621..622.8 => 622.616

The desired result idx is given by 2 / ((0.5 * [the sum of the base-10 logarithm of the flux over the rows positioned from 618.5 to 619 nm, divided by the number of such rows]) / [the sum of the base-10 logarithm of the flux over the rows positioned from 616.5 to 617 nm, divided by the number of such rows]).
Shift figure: 3.84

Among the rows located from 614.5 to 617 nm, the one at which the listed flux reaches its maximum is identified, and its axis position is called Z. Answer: 614.922 nm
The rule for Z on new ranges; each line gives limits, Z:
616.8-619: 618.615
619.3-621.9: 620.326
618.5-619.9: 618.615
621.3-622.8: 622.616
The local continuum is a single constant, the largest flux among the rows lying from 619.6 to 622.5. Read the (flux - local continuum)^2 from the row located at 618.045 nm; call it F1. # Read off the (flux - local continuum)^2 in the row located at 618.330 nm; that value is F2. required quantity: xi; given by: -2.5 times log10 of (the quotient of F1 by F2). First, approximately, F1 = 0.11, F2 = 0.048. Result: -0.9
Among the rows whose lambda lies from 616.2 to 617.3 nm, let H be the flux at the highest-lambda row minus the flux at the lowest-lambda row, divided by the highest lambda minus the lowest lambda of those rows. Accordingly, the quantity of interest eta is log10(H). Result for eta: -0.9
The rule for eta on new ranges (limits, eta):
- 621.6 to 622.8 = -1.9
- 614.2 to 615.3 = -0.7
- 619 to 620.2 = -1.1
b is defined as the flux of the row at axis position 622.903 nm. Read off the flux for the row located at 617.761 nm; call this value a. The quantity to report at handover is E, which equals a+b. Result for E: 11.27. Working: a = 5.64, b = 5.63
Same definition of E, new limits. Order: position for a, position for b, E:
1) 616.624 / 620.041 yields 11.24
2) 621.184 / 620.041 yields 11.48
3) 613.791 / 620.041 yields 11.18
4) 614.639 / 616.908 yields 11.32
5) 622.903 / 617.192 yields 11.25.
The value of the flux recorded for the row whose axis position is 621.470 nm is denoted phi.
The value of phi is 5.72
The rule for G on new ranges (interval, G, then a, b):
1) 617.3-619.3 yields -5.57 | 5.70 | 5.84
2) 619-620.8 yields -5.72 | 5.79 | 5.85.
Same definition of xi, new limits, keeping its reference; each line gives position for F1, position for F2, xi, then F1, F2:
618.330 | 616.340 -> 0.9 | 0.05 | 0.116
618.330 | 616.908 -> 1.4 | 0.05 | 0.168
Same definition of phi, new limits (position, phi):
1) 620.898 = 5.71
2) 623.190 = 5.57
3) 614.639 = 5.88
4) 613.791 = 5.39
